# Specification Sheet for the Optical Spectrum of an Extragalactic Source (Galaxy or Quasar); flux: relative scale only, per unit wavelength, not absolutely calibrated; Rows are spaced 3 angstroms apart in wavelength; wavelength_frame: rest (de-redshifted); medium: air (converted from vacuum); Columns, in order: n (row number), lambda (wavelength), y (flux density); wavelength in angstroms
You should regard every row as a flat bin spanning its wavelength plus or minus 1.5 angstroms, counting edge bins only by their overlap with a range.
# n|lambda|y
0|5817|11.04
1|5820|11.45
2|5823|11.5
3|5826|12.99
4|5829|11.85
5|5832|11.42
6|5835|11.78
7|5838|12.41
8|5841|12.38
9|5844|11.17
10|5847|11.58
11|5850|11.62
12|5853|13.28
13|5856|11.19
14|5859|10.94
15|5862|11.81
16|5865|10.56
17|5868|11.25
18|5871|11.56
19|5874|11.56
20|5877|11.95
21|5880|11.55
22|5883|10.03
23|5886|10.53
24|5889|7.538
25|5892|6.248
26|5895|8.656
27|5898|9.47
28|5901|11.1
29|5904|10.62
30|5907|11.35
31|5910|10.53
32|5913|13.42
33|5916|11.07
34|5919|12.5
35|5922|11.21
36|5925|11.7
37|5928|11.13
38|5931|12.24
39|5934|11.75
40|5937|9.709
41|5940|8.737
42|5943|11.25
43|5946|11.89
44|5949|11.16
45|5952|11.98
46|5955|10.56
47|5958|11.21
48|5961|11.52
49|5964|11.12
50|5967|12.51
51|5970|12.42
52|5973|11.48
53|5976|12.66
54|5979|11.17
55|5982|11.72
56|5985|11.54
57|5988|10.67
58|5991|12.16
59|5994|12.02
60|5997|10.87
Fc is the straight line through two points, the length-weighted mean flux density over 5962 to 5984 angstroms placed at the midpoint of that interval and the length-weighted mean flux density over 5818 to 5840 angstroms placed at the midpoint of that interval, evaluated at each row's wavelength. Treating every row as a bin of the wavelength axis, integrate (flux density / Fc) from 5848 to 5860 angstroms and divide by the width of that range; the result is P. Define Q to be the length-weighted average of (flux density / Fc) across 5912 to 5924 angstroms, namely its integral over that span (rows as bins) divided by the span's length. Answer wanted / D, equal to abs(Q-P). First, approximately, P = 0.99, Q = 1.009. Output 0.02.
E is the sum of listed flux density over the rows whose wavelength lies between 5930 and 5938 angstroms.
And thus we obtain 33.7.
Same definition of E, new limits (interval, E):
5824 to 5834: 36.3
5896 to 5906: 31.2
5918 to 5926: 35.4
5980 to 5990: 33.9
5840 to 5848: 35.1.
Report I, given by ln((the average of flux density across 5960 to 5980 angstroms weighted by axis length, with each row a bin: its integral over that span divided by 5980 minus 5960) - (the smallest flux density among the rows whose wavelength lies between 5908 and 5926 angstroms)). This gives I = 0.3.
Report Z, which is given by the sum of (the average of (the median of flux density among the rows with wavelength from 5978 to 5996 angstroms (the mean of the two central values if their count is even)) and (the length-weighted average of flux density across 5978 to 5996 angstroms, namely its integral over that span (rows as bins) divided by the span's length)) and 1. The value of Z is 12.6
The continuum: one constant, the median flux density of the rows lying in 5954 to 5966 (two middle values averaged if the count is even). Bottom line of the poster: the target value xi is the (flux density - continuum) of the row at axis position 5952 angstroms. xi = 0.8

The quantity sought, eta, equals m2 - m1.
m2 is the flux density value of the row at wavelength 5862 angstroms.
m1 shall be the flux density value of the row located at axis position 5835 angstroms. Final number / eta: 0.0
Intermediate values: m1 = 11.78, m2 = 11.81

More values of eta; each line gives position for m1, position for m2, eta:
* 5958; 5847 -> 0.4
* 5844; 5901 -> -0.1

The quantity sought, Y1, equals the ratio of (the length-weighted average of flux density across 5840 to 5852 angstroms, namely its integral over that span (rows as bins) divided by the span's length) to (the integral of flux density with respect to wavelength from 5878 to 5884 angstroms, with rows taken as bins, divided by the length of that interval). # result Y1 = 1.07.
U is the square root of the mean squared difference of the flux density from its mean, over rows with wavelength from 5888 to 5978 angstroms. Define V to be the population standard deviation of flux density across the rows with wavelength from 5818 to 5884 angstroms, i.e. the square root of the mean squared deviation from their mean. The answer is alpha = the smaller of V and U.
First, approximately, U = 1.5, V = 0.70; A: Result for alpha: 0.70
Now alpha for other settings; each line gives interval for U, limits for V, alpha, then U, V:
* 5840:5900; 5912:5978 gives 0.99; 1.6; 0.99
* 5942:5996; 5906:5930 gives 0.59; 0.6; 0.87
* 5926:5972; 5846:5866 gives 0.81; 1.0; 0.81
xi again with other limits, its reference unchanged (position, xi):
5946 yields 0.7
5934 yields 0.6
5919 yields 1.3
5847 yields 0.4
